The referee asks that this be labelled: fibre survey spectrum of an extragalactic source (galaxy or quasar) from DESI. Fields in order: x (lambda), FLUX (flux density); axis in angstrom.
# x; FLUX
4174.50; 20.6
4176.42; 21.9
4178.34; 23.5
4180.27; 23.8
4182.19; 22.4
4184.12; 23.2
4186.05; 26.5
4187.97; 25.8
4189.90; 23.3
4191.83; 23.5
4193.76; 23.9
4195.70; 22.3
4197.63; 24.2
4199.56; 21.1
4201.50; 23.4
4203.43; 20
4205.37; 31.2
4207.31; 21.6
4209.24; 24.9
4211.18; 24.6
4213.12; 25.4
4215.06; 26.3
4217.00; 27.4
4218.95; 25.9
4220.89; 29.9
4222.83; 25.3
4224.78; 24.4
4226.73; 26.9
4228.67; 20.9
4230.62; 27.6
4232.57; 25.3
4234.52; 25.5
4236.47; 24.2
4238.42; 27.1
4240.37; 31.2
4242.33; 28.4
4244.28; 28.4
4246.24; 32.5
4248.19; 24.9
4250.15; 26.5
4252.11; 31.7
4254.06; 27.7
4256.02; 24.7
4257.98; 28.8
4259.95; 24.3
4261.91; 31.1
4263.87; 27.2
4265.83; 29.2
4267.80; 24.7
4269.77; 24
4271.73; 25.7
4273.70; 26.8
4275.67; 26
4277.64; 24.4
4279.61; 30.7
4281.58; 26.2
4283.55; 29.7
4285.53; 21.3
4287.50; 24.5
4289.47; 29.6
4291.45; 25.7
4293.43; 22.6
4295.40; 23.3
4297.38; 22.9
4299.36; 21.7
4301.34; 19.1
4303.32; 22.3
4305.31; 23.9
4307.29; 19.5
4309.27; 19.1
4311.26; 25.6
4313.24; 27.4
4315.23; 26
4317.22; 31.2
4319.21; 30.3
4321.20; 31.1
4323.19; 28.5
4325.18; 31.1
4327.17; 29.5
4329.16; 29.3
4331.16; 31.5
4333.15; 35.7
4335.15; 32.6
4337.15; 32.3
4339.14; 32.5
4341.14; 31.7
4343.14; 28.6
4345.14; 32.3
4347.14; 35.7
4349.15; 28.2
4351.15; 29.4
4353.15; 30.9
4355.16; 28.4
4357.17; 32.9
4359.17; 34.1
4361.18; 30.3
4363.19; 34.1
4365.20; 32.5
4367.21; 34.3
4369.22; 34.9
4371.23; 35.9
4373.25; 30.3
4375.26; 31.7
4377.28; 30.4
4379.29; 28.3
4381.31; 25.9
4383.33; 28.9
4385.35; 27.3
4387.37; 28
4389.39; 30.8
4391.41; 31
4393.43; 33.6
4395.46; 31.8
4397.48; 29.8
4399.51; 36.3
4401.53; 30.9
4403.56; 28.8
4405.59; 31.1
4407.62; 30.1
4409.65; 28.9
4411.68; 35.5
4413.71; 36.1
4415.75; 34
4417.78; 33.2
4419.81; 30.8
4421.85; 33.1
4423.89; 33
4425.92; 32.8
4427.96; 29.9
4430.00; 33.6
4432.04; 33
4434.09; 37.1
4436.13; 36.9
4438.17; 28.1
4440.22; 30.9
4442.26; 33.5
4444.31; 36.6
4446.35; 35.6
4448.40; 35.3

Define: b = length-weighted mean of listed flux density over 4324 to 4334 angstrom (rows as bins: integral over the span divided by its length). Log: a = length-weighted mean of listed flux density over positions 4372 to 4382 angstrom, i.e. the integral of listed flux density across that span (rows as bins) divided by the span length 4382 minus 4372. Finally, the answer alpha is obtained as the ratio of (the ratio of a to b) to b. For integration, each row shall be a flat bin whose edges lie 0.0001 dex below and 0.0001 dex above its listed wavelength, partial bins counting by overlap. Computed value 0.030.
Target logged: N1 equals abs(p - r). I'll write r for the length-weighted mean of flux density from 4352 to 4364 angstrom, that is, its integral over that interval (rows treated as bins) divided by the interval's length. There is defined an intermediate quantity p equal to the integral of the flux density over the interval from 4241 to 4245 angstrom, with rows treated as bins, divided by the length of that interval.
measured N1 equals 3.1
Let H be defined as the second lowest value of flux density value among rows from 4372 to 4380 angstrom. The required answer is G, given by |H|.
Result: 30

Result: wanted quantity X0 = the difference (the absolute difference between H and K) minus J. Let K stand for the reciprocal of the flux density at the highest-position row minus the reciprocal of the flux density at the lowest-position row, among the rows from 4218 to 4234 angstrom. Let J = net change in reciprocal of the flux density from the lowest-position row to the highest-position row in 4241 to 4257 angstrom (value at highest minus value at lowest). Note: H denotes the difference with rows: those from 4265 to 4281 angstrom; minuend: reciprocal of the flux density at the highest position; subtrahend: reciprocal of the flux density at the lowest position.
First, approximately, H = -0.002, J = 0.0053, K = 0.0009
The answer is -0.003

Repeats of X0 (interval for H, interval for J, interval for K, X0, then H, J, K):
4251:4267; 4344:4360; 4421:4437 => 0.007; 0.003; -0.0016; -0.0031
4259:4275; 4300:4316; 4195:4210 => 0.015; -0.004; -0.0139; -0.0047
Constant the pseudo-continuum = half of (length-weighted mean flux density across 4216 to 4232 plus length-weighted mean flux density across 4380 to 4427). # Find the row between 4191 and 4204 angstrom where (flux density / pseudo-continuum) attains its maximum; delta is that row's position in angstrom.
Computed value 4197.63 angstrom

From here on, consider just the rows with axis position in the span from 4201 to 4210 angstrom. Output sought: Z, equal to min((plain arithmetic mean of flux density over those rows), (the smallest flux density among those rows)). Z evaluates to 20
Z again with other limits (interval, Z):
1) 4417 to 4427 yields 31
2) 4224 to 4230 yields 21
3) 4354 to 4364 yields 28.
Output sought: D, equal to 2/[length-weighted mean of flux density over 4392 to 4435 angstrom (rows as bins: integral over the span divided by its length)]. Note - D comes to 0.062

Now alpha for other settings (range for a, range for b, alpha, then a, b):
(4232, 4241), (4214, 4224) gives 0.037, 27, 26.9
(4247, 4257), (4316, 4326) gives 0.030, 27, 30.3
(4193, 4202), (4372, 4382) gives 0.026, 23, 29.6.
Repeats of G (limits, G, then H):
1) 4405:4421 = 30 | 30.1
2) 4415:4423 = 33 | 33.1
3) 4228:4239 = 24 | 24.2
